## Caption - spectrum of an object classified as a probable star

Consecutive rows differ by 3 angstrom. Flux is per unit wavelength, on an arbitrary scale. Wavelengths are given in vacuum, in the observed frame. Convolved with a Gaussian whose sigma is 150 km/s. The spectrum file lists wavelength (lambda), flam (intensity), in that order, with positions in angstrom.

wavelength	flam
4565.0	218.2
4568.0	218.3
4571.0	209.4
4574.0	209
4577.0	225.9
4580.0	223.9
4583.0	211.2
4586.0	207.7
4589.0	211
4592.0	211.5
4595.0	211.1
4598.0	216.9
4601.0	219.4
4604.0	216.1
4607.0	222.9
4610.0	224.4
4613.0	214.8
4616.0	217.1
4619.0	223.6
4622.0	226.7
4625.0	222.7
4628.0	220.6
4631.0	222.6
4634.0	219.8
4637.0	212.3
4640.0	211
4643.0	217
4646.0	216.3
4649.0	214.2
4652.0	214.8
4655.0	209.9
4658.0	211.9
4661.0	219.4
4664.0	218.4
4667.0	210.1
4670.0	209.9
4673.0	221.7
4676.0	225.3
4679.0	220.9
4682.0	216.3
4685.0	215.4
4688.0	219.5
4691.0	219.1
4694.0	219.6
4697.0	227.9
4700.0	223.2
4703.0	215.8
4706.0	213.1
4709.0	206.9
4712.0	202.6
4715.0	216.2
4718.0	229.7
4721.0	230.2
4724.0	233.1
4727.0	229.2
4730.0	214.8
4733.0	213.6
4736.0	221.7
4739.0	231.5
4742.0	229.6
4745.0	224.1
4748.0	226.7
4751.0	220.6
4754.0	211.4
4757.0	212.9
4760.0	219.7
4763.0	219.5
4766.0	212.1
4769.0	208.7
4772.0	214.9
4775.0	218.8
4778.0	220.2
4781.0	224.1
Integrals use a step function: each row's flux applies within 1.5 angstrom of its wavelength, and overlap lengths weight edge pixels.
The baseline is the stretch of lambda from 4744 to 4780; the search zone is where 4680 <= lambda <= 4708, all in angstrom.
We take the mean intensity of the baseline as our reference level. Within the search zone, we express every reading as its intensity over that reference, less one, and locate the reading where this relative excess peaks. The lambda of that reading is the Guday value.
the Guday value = 4697.0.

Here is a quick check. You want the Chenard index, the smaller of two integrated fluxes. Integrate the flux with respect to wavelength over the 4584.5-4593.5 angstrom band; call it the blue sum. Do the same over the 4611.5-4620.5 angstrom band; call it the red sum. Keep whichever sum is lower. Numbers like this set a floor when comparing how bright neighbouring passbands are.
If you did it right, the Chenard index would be 1891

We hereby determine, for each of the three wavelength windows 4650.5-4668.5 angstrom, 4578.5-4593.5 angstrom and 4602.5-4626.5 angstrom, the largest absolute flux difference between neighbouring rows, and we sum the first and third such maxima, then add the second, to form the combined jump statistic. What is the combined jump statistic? 31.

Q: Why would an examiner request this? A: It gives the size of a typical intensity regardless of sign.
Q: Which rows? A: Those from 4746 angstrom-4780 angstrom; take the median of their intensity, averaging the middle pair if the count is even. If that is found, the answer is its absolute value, 219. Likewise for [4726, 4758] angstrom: 222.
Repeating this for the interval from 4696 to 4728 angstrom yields 223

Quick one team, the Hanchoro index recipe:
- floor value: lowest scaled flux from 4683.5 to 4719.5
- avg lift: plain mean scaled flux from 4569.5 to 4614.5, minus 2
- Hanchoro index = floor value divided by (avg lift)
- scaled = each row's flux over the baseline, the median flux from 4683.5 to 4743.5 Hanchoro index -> -0.907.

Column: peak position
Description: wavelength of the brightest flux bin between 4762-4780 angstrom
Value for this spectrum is 4778.0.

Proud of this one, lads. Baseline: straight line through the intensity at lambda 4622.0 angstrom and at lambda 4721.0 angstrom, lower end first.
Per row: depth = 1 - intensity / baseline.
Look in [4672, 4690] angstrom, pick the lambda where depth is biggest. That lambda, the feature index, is 4685.0 angstrom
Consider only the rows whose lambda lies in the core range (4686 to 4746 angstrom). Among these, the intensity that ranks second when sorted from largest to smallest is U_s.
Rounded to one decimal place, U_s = 231.5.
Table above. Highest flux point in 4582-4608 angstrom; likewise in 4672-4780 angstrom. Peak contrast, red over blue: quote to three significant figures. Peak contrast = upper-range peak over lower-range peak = 1.05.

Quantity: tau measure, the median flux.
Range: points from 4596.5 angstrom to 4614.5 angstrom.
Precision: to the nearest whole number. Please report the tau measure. 218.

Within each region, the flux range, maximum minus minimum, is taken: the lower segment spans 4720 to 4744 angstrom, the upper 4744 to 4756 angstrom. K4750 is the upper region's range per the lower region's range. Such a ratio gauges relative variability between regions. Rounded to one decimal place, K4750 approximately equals 0.8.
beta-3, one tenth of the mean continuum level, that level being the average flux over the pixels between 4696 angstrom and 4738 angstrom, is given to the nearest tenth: 22.0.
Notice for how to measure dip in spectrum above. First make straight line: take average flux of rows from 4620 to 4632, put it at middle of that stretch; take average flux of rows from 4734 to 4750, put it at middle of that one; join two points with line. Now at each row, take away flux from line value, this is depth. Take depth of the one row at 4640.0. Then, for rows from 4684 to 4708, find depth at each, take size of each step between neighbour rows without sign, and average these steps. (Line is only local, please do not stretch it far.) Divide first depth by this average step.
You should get 3.1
